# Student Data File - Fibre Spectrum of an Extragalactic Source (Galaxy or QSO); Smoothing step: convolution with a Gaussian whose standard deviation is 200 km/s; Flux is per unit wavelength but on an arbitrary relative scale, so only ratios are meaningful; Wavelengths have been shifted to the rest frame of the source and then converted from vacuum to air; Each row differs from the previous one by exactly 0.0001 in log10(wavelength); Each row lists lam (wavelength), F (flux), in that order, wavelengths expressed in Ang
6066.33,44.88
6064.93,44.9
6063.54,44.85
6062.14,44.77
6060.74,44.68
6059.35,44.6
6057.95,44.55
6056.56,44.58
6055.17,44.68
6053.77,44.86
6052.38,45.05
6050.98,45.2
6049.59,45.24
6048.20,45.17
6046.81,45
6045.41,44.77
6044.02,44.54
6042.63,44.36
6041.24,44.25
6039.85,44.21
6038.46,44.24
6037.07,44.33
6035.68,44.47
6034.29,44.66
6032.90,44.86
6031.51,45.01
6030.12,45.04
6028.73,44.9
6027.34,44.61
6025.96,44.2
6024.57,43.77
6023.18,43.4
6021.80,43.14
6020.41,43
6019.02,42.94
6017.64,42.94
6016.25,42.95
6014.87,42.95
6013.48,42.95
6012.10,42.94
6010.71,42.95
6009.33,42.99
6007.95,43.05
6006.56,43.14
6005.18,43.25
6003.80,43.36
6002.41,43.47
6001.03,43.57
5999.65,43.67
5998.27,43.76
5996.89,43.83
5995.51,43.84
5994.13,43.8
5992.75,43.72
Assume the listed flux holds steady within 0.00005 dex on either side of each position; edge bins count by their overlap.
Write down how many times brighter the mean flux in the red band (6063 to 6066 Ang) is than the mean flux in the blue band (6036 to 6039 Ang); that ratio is 1.01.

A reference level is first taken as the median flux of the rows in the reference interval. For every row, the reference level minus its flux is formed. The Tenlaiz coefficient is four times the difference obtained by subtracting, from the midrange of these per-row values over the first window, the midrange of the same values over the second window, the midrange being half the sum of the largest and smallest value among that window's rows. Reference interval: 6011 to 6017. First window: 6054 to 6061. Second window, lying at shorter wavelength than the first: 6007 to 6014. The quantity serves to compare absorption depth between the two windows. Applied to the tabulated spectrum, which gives -6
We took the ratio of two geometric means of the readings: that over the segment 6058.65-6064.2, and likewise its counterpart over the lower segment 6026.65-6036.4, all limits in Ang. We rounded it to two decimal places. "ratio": 1.00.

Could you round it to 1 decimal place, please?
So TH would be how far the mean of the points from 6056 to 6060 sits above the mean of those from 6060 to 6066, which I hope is -0.2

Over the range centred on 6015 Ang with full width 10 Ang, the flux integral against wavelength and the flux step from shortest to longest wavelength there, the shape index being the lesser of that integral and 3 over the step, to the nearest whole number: -300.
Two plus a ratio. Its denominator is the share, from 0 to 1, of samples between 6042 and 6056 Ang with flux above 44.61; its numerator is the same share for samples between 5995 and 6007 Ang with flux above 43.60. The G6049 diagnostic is 2.6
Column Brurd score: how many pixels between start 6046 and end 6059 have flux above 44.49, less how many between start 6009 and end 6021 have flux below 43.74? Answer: 0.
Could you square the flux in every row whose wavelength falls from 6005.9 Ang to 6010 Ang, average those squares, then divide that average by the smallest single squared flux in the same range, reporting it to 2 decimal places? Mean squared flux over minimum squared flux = 1.00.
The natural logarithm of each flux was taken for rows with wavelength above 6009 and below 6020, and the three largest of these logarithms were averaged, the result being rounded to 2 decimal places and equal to 3.76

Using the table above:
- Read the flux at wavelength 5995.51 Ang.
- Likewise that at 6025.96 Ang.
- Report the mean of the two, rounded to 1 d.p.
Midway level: 44.0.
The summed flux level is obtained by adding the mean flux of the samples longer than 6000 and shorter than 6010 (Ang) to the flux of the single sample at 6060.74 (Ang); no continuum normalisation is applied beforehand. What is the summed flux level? 87.9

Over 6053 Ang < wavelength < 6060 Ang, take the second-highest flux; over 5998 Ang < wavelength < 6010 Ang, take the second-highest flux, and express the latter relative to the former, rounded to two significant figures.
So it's 0.98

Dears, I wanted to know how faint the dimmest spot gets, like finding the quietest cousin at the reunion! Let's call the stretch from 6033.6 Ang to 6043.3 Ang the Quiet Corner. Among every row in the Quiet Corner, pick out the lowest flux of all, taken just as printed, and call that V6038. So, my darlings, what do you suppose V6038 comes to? 44.21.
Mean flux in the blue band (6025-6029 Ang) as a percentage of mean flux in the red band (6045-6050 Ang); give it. 98.9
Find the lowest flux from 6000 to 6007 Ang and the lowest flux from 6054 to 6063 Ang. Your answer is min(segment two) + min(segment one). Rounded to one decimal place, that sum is 87.7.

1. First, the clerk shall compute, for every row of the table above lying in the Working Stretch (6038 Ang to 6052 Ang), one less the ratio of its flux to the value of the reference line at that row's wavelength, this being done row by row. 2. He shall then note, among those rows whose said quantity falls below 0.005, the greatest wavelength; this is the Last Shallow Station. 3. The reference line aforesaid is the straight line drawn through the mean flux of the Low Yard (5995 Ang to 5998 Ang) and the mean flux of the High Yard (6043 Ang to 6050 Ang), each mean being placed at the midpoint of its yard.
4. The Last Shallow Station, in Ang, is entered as 6050.98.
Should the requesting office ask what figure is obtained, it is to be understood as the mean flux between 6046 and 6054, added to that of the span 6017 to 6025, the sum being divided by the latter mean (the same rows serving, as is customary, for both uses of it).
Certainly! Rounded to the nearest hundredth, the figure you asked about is 2.04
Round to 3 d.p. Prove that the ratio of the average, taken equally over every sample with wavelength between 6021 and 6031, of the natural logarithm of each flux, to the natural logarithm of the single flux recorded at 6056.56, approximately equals 0.997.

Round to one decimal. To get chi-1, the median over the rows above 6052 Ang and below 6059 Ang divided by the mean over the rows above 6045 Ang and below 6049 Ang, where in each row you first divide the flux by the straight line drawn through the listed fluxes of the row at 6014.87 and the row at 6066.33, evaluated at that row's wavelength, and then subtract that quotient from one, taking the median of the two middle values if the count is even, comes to 0.3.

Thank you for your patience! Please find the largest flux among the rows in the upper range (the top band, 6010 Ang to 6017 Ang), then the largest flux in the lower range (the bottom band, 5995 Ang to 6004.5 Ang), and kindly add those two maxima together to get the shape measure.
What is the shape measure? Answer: 86.8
